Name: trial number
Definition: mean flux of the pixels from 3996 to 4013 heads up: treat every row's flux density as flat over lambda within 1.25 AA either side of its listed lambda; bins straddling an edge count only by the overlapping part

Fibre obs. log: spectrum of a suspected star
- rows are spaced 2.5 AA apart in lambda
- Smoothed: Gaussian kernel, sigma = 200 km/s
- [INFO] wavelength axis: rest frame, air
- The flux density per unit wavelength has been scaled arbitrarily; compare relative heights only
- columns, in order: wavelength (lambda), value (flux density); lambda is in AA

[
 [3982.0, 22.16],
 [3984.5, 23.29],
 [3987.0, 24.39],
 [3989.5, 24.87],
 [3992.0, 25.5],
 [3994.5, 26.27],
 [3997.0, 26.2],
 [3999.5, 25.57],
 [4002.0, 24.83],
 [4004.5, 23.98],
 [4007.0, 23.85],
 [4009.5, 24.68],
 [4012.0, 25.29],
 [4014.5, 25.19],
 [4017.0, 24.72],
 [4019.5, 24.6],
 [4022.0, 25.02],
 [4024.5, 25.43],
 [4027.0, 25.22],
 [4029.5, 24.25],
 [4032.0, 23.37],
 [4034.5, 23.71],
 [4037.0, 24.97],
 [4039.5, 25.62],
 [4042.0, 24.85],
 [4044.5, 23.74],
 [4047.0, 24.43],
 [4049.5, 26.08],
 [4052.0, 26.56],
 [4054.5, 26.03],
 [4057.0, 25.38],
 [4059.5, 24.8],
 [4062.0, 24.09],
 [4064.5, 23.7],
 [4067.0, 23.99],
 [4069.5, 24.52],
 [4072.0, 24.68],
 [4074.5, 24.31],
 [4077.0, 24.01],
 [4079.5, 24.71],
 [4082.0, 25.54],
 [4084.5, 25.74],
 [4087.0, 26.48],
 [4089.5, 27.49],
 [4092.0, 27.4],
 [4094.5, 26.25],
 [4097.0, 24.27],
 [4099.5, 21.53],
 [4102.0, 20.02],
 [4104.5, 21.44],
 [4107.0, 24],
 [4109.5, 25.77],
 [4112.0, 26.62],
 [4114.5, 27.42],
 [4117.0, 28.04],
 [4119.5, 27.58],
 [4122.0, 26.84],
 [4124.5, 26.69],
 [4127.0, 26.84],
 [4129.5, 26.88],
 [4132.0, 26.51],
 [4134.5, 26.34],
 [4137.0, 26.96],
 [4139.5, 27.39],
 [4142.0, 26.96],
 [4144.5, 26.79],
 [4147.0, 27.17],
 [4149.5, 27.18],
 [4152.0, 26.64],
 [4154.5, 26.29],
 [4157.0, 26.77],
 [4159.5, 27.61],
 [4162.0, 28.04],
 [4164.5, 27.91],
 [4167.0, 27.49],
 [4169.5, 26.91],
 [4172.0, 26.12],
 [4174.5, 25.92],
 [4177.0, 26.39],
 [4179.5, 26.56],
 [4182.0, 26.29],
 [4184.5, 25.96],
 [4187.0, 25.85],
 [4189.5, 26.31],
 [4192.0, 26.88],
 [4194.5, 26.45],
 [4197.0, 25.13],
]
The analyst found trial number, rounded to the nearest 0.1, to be 24.9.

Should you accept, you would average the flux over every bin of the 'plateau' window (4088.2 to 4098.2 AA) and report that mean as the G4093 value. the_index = 26.4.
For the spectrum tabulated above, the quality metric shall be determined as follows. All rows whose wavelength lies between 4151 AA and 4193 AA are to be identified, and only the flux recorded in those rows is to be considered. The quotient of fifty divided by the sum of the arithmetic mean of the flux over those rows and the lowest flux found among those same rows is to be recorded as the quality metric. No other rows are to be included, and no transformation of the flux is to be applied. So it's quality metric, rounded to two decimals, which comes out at 0.95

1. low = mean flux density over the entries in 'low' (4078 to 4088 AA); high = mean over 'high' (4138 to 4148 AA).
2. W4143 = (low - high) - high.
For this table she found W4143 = -29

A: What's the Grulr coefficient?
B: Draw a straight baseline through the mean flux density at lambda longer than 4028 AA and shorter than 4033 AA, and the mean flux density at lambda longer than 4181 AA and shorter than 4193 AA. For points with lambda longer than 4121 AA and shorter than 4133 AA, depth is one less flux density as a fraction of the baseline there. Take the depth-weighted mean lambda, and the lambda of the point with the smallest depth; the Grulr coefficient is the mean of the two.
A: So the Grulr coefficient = 4124.3 AA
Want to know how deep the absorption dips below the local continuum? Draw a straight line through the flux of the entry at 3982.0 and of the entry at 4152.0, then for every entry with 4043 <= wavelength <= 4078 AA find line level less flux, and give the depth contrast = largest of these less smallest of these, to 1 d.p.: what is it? 3.2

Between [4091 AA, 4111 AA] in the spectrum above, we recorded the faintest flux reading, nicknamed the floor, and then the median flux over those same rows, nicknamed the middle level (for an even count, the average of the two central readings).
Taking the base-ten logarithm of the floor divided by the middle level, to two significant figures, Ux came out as -0.081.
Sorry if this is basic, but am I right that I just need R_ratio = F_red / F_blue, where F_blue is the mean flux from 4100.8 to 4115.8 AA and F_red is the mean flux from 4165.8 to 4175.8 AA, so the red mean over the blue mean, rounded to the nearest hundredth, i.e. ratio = 1.10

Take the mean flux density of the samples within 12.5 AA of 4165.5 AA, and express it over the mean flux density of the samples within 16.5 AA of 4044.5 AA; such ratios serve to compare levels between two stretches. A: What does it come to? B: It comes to 1.08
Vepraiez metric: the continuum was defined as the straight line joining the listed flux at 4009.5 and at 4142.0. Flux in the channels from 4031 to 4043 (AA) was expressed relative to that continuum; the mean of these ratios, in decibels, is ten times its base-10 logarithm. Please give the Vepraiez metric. -0.11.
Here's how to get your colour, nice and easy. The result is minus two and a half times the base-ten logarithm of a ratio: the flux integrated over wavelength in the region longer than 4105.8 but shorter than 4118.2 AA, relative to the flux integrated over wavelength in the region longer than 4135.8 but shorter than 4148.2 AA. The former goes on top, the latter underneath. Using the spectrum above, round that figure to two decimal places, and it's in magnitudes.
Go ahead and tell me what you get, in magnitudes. 0.03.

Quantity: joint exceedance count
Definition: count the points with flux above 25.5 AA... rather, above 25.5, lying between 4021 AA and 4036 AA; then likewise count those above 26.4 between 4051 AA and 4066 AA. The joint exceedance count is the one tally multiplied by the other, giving 0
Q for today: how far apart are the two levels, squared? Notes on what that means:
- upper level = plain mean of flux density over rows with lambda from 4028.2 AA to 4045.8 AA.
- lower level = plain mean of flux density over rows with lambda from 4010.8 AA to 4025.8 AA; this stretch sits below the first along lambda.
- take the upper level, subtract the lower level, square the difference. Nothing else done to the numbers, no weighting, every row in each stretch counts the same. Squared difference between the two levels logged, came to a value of 0.5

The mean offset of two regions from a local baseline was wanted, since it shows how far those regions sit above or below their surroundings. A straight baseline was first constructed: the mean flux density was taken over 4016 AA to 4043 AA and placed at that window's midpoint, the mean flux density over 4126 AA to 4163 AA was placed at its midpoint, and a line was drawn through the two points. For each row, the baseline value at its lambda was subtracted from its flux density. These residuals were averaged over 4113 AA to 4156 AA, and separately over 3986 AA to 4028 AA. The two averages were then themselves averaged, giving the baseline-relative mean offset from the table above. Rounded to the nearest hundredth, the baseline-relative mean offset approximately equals 0.49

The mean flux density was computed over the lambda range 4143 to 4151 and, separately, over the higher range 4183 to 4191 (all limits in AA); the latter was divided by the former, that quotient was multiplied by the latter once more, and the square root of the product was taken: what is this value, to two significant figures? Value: 5.0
